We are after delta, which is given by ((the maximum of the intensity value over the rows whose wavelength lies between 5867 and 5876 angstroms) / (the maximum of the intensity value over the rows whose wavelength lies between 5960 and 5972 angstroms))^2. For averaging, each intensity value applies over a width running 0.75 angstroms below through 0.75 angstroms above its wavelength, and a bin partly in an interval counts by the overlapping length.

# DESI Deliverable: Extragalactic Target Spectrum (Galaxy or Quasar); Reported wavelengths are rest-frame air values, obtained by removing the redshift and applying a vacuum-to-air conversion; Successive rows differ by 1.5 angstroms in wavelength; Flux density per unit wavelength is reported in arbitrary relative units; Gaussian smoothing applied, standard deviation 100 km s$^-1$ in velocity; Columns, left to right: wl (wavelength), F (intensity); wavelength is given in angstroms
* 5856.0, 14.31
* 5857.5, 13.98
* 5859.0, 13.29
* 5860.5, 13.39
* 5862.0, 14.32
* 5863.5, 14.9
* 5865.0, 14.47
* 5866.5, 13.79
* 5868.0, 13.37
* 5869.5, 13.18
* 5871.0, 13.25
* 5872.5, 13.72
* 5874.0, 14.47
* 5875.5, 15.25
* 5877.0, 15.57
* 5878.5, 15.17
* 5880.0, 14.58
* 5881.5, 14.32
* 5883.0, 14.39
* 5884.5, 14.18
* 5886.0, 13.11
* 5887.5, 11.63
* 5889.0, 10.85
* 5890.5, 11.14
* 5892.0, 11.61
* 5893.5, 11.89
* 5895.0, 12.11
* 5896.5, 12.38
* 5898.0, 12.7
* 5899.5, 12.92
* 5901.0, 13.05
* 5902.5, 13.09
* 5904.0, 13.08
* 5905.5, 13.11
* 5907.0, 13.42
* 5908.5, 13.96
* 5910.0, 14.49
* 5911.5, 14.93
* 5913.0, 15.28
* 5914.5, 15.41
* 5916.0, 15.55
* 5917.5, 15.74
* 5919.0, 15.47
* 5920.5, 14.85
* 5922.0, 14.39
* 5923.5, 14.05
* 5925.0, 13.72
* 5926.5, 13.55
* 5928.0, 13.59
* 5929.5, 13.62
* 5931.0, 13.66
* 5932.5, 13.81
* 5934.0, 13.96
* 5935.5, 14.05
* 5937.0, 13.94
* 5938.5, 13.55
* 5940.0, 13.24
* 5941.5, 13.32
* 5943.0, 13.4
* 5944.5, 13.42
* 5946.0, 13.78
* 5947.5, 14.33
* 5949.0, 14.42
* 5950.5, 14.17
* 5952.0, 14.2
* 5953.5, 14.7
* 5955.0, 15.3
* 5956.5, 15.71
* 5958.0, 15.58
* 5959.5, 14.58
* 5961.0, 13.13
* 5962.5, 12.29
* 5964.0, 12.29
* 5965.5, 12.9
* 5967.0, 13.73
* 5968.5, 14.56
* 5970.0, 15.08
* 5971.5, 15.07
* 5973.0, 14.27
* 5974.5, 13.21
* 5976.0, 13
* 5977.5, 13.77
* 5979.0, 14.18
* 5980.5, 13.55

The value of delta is 1.02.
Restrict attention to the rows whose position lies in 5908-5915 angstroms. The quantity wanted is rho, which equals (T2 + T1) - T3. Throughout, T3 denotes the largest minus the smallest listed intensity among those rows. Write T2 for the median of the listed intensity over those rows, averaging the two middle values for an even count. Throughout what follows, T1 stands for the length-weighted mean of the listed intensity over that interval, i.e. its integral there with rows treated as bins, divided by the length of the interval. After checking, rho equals 28.3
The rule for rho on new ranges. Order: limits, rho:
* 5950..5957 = 28.0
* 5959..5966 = 23.6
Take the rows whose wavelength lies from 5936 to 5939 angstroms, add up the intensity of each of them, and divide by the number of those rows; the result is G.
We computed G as 13.7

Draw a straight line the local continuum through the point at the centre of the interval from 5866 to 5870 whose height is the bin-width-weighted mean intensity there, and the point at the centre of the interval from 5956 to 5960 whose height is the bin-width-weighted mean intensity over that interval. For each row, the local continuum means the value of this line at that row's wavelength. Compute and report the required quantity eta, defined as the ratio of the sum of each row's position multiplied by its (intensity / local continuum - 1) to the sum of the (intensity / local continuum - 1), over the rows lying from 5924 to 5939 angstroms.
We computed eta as 5931.8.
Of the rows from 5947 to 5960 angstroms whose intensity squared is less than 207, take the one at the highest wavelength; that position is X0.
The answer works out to 5952.0 angstroms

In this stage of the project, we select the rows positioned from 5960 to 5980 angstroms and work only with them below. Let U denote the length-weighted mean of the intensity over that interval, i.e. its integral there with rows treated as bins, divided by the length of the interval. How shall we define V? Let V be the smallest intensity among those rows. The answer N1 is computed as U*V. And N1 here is 168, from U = 13.66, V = 12.29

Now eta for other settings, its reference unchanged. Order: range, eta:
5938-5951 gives 5943.6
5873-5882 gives 5877.3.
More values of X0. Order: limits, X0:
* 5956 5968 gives 5967.0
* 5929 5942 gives 5941.5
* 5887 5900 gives 5899.5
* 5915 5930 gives 5929.5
